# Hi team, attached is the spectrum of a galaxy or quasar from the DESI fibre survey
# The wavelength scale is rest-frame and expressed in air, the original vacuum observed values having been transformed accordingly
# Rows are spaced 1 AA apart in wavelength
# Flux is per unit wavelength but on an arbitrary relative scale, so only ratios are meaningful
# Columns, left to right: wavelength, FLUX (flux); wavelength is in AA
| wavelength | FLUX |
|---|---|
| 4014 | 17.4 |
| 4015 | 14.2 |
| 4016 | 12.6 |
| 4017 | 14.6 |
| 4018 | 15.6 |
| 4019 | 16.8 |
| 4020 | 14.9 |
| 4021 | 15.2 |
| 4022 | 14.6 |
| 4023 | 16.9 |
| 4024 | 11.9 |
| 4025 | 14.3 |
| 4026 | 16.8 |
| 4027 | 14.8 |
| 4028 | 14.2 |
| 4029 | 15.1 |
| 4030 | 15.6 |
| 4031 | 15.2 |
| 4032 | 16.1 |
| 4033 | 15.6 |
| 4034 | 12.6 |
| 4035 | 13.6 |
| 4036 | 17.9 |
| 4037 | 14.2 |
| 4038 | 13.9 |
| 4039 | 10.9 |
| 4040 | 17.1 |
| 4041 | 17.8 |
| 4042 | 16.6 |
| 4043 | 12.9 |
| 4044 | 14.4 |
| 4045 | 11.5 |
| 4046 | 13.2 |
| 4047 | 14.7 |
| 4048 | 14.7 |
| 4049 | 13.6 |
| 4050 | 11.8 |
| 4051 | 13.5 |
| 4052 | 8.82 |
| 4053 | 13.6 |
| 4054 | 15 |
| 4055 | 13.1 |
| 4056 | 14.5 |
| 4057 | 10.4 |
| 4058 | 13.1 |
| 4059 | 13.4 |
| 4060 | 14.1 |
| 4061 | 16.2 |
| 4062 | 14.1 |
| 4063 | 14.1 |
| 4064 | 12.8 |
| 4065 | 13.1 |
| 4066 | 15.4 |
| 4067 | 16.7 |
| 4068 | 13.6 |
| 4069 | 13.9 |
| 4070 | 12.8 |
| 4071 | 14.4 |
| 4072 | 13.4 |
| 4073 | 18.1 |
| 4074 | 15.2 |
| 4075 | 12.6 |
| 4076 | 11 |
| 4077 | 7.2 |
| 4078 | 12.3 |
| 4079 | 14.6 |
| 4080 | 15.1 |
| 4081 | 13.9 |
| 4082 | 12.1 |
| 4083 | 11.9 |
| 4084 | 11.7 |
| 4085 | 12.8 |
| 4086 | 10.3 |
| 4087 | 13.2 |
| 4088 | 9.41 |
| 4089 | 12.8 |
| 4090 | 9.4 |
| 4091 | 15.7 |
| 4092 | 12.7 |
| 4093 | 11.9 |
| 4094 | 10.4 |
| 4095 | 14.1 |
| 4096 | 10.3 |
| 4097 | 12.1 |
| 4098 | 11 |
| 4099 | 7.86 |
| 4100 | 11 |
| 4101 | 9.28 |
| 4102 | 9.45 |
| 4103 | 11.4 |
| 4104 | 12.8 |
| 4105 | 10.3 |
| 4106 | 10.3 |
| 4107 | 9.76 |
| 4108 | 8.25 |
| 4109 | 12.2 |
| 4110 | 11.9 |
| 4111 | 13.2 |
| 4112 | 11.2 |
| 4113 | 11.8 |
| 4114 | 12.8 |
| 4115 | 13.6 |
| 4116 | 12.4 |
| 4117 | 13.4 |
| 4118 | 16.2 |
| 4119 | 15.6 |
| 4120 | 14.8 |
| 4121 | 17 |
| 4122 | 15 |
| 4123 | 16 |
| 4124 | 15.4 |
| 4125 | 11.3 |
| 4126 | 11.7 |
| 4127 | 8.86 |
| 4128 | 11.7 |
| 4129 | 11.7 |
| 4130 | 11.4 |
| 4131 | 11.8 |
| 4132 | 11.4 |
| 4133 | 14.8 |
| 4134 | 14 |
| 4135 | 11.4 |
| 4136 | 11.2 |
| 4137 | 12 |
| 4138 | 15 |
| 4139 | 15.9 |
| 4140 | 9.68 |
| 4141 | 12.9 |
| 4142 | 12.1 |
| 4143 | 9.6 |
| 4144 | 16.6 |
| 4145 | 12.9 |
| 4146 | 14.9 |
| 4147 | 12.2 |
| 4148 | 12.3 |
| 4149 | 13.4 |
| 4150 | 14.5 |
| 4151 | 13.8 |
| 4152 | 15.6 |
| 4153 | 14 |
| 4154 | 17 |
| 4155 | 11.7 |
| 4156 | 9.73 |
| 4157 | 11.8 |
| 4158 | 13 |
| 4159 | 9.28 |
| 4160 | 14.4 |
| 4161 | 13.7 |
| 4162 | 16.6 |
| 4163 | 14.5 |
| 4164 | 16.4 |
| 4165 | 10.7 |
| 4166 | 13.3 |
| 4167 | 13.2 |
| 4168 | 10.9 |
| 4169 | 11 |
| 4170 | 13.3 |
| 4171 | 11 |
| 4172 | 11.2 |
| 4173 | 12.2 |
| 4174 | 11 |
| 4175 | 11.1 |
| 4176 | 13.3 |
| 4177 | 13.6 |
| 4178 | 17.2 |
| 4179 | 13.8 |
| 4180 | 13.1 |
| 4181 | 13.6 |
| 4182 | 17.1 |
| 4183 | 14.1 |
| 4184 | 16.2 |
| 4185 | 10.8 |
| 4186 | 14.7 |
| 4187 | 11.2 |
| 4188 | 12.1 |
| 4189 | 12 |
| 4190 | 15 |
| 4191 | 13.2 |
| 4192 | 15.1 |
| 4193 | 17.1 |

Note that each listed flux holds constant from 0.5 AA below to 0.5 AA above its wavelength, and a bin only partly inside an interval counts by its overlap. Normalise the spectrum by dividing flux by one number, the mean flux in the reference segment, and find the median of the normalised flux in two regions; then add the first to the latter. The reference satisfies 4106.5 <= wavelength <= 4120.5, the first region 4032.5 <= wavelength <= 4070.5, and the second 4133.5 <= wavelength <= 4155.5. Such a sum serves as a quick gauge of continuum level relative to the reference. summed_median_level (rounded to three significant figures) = 2.13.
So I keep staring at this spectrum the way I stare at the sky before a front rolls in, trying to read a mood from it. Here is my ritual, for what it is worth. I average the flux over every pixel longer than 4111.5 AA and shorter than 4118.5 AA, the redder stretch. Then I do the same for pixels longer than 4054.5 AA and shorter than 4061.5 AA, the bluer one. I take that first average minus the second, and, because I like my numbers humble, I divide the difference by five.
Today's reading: -0.10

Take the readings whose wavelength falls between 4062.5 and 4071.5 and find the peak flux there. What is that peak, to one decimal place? 16.7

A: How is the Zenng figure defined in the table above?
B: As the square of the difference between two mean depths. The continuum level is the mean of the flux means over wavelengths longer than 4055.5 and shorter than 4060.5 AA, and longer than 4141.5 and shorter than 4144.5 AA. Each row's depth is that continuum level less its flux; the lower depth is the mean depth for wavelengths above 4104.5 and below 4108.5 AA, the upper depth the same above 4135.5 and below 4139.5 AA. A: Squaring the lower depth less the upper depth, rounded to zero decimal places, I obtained 15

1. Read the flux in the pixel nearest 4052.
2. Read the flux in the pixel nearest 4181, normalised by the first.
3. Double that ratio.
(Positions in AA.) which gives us 3.1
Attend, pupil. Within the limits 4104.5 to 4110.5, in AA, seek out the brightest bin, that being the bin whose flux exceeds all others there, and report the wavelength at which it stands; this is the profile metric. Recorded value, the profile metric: 4109 AA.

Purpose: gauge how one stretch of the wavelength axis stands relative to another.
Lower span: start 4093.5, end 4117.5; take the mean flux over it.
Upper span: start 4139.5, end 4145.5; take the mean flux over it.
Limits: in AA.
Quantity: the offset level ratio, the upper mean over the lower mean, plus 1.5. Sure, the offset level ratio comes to 2.59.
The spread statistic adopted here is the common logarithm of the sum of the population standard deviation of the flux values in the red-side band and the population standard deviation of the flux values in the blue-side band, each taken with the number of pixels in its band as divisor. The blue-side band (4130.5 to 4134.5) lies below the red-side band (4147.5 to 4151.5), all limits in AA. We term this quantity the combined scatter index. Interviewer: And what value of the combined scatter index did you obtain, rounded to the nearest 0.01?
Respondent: 0.35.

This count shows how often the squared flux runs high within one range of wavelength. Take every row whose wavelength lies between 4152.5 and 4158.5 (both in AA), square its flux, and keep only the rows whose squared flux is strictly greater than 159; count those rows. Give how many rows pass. 3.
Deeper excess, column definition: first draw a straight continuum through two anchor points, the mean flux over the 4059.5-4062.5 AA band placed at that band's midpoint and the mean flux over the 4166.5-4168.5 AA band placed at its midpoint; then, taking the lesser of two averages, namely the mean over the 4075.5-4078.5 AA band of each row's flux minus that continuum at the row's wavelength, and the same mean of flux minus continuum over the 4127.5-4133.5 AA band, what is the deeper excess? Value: -4.2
